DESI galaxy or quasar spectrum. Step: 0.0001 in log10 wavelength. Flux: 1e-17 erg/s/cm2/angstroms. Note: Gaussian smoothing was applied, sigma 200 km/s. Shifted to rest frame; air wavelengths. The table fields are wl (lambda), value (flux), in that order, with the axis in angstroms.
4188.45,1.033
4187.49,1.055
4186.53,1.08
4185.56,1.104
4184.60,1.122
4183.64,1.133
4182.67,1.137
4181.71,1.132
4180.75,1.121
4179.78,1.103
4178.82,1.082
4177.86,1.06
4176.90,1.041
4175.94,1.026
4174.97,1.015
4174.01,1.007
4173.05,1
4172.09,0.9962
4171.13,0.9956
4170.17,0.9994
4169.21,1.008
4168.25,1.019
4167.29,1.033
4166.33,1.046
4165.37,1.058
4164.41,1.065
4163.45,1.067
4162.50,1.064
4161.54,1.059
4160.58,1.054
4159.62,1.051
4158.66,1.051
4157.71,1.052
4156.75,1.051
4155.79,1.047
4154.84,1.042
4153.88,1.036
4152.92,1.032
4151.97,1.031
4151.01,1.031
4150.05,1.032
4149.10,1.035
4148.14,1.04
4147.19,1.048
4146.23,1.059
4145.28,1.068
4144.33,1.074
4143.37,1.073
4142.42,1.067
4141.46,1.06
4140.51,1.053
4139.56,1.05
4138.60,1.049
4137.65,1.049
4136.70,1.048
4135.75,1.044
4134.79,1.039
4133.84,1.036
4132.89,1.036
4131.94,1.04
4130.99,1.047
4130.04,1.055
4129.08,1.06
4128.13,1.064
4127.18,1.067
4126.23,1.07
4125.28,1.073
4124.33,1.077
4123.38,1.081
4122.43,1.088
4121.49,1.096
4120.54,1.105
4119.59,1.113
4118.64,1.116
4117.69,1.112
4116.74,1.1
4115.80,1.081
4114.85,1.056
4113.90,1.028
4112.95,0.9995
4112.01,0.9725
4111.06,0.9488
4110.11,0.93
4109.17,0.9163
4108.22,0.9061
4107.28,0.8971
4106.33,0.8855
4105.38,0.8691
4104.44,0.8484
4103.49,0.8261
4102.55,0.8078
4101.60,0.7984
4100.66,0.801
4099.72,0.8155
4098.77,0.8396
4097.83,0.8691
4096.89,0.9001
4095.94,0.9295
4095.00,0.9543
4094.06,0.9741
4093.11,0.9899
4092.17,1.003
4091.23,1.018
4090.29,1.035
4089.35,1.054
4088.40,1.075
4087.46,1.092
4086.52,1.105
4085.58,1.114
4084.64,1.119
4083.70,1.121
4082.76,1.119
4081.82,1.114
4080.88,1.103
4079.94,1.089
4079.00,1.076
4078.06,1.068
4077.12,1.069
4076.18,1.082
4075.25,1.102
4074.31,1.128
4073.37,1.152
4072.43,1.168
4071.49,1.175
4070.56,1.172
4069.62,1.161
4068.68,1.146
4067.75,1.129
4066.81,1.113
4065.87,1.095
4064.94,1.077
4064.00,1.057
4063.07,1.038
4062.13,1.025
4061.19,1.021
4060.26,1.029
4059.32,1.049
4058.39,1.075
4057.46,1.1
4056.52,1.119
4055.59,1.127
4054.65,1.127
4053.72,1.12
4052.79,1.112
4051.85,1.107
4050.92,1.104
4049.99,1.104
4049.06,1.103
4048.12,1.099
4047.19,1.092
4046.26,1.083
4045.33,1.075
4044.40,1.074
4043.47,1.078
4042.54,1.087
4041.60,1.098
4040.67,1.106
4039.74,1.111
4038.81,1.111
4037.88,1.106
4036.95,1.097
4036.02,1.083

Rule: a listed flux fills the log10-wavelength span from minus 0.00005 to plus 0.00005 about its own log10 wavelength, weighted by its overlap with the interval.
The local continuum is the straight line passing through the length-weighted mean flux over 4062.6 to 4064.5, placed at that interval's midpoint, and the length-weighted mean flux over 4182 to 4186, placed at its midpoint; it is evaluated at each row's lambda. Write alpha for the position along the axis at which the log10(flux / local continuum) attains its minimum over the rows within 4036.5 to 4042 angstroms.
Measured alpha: 4041.60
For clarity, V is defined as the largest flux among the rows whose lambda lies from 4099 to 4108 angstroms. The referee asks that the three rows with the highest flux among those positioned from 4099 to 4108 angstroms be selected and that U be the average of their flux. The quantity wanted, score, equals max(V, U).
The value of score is 0.90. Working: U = 0.88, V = 0.8971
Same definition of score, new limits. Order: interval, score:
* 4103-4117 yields 1.10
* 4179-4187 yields 1.14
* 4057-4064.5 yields 1.10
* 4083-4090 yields 1.12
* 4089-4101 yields 1.05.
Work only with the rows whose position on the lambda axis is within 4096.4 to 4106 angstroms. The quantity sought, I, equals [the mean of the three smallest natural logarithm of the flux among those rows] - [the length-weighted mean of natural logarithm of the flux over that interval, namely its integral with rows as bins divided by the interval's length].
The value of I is -0.043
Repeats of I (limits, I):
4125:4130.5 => -0.005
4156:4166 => -0.005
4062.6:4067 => -0.015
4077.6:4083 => -0.015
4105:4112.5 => -0.036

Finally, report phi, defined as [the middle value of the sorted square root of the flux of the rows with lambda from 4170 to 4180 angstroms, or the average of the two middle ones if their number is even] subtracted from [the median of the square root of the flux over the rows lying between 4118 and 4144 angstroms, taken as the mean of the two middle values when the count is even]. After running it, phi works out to 0.022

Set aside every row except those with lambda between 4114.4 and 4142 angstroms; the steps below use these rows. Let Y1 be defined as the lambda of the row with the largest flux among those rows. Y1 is 4118.64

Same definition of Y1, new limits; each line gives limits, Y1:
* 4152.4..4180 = 4179.78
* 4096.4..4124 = 4118.64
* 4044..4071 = 4070.56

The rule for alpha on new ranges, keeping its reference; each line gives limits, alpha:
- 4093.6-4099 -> 4098.77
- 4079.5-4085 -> 4079.94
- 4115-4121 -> 4115.80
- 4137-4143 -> 4138.60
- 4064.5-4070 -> 4064.94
